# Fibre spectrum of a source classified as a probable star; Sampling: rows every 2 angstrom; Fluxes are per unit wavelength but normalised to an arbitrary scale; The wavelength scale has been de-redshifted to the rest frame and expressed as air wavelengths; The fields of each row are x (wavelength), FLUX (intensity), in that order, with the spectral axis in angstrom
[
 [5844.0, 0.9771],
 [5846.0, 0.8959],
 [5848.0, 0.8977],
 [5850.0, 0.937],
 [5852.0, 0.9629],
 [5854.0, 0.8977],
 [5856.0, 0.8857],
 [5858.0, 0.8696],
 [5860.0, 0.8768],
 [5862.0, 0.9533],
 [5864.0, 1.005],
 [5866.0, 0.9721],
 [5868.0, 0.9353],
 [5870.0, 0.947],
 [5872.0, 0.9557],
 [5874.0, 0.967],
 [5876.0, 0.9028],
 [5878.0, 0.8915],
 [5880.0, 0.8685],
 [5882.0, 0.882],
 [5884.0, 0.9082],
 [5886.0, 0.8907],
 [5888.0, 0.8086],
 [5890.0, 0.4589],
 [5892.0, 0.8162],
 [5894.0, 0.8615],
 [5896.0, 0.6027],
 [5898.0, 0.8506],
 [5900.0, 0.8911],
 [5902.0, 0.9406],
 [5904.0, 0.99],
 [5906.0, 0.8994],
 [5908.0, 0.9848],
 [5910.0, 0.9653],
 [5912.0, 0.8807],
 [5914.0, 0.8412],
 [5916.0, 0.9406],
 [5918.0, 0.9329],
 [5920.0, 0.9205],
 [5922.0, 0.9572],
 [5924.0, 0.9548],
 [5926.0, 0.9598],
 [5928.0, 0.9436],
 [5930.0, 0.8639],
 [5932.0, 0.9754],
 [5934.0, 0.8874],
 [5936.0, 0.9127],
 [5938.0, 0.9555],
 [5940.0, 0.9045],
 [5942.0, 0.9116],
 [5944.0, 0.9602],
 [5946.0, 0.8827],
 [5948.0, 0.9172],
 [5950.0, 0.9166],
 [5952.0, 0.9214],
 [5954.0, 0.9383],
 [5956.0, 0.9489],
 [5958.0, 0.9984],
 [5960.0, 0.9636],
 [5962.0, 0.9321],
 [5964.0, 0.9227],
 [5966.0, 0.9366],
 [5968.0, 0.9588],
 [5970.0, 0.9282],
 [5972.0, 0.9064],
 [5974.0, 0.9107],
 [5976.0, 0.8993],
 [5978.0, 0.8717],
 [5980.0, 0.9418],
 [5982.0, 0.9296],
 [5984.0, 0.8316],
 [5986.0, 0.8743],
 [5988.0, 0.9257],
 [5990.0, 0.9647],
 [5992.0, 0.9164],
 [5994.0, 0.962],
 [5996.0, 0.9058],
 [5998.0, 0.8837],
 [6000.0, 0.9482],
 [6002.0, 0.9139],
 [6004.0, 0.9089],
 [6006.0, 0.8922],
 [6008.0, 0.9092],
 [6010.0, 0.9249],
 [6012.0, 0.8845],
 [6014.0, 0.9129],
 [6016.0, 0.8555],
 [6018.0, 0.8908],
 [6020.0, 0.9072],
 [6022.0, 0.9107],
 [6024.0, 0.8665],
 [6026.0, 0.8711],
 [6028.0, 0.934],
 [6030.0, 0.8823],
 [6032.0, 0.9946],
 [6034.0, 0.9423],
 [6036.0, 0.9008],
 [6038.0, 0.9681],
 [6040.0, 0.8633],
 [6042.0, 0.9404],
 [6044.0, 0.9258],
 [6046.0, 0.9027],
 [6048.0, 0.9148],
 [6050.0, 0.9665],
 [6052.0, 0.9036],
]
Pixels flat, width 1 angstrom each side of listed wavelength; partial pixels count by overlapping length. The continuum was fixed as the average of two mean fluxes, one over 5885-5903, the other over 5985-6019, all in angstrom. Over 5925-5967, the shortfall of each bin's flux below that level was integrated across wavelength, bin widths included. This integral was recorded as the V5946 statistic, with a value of -3.38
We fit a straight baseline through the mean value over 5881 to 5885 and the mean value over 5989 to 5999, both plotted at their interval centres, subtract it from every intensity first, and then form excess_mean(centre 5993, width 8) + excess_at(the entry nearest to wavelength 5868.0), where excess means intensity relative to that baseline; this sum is 0.055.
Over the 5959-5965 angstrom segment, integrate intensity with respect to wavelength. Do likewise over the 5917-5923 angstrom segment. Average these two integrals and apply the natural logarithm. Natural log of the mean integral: 1.728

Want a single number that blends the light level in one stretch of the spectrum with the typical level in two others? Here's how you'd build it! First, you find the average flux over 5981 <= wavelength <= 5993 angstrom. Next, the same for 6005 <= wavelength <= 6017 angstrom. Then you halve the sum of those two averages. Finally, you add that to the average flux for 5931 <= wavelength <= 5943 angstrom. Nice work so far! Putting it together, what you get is 1.83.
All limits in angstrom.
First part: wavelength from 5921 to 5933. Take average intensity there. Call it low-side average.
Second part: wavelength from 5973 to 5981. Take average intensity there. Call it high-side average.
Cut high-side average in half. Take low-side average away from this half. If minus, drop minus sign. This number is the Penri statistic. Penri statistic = 0.49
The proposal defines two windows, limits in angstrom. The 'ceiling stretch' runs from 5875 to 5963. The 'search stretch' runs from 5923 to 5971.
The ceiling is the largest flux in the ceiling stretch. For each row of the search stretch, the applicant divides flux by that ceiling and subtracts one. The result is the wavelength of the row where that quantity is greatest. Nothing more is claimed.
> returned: 5958.0 angstrom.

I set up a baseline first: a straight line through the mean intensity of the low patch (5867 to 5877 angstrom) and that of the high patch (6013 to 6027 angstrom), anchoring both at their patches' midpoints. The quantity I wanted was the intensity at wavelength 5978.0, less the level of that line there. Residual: -0.031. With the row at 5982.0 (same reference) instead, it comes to 0.028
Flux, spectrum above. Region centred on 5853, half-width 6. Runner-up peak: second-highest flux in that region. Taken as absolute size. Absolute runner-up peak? 0.94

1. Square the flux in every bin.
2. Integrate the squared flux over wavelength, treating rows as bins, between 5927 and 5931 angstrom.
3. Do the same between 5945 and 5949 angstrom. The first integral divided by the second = 1.01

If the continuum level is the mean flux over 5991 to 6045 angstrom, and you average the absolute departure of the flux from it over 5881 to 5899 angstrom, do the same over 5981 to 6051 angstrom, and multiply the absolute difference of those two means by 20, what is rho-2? 2.0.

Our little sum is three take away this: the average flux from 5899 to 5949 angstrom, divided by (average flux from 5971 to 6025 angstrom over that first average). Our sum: 2.05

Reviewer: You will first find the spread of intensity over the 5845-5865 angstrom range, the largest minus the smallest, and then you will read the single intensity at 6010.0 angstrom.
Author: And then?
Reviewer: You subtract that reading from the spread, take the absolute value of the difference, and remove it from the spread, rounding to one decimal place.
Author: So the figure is -0.7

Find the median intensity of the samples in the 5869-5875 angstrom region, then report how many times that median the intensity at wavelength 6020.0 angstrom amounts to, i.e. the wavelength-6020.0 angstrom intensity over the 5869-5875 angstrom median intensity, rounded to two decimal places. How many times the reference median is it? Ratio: 0.95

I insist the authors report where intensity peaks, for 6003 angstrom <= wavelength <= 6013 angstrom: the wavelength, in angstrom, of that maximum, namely 6010.0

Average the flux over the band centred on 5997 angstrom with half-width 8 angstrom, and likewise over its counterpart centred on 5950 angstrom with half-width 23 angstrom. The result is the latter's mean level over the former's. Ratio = 1.00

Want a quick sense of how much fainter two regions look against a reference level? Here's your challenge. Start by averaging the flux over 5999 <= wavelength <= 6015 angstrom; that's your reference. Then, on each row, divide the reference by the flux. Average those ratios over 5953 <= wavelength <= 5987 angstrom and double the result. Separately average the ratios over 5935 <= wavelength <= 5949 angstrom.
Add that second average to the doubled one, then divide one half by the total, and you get 0.168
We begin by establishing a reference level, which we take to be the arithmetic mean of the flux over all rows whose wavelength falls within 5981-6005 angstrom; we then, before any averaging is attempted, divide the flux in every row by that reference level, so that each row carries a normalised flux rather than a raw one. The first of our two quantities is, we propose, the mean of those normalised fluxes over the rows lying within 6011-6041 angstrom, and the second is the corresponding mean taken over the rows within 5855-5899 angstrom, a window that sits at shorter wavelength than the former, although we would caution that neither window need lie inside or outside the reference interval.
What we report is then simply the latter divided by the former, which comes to 0.96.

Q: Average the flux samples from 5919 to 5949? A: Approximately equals 0.93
